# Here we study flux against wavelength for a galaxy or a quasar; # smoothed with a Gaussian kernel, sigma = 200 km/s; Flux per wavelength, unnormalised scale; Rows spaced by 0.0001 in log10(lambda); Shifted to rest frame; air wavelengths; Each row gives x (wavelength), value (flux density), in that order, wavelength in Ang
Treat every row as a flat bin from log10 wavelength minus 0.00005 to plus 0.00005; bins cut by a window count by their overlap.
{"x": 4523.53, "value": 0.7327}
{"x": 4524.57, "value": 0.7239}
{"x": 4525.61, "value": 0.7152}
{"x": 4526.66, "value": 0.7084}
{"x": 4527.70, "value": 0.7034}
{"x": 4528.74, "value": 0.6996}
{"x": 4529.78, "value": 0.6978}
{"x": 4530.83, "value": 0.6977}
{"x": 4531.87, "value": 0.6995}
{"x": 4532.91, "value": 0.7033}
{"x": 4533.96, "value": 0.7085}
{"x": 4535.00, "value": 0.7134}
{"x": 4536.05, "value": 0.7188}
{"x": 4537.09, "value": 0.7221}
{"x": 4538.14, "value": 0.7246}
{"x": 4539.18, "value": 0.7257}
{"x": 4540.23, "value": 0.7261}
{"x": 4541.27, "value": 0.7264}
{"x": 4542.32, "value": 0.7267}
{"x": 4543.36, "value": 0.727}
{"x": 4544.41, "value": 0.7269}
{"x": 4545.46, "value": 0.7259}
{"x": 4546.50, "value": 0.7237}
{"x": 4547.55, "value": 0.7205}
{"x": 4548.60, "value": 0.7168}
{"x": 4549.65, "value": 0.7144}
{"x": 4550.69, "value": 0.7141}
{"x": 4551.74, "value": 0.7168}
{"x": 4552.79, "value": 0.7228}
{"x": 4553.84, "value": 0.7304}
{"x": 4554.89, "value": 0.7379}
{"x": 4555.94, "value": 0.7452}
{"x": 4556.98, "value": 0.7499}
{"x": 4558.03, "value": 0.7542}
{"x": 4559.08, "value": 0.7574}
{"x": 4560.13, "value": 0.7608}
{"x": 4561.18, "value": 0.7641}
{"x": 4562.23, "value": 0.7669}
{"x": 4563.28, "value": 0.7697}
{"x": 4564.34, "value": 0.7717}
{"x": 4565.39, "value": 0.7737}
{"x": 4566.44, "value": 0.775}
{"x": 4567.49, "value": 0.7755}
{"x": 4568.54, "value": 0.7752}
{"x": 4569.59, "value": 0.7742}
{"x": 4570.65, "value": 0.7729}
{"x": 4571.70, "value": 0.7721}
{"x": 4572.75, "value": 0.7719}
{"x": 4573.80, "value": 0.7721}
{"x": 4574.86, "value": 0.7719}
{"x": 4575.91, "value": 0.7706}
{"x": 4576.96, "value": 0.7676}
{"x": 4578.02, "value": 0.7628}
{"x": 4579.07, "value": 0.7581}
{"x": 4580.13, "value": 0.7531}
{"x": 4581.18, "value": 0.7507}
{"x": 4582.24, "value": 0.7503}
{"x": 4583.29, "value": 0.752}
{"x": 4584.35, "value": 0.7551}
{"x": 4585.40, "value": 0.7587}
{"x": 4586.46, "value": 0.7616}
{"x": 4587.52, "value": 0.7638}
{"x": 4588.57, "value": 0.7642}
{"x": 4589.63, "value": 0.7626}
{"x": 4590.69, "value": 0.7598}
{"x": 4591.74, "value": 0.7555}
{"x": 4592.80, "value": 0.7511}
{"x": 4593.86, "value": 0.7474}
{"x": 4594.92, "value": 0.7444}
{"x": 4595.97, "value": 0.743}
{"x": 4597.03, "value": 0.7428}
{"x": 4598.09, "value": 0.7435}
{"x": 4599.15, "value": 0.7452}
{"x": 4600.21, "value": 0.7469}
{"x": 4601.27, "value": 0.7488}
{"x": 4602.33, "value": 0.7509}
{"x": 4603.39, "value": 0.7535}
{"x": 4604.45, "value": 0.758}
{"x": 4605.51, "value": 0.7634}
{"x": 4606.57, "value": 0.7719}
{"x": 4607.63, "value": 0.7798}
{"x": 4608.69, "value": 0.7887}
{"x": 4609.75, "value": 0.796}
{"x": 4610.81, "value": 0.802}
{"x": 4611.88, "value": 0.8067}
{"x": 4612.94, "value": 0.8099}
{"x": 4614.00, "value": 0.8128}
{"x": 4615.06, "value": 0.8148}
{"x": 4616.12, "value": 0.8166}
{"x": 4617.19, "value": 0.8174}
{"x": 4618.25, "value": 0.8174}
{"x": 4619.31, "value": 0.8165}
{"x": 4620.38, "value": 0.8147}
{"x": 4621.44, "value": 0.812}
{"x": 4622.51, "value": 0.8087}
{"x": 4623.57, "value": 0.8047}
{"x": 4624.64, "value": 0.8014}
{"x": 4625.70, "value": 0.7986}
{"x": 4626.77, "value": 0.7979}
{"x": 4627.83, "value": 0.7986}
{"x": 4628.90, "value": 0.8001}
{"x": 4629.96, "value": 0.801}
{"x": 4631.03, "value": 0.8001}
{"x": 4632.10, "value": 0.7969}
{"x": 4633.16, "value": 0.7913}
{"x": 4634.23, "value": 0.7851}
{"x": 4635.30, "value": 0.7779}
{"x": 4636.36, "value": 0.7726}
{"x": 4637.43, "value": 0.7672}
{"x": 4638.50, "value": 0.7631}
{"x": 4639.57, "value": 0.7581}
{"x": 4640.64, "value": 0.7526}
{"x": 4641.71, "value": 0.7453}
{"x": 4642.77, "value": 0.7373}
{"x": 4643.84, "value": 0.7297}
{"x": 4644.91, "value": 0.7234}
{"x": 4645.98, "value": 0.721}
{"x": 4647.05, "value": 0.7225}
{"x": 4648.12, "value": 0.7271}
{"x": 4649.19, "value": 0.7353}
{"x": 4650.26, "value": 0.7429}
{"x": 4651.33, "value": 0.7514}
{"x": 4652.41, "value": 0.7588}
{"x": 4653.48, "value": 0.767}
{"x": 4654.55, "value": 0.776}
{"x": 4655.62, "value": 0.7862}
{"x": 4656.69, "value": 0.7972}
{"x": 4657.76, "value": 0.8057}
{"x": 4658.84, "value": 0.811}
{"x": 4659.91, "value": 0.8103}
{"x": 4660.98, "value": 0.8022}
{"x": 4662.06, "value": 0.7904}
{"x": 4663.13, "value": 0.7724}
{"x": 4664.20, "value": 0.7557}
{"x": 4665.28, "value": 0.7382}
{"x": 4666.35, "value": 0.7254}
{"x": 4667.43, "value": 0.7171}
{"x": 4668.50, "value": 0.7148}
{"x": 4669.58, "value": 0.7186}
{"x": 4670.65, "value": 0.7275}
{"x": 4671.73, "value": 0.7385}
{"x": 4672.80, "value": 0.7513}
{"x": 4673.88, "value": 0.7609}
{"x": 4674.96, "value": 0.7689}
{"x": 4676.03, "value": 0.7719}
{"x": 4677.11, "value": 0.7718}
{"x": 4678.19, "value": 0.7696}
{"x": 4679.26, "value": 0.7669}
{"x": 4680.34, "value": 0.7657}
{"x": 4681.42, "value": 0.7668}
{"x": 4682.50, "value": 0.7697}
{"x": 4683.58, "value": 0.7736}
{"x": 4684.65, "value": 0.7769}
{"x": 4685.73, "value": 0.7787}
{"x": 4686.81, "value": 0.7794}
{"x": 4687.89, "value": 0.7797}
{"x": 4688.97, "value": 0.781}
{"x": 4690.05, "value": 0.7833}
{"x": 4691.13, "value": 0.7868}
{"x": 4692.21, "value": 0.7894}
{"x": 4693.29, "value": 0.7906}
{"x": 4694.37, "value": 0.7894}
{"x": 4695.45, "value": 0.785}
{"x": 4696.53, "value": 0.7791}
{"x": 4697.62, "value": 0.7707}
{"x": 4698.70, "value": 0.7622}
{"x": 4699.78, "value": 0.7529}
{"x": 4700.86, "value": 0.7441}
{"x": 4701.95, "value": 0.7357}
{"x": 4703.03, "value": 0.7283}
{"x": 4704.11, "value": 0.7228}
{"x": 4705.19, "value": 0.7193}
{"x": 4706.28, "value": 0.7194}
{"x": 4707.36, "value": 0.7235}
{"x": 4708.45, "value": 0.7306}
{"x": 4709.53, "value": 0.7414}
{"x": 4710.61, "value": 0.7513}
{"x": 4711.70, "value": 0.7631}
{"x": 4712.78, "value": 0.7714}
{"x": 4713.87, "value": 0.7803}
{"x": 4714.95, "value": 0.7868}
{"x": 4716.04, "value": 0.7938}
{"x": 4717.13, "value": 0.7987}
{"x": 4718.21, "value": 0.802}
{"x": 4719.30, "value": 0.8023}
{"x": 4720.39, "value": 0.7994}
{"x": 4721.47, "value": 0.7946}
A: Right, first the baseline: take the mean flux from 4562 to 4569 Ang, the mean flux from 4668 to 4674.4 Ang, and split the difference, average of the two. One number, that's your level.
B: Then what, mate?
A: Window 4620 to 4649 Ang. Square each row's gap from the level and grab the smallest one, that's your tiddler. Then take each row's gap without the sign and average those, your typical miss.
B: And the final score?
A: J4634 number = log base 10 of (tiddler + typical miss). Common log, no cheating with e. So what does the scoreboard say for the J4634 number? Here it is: -1.48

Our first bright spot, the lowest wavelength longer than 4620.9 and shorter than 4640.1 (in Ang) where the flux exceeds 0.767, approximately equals 4621.44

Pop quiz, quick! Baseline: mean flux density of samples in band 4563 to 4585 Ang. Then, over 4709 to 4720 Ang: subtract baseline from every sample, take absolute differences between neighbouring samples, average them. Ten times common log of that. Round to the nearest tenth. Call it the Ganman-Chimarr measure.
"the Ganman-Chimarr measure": -21.7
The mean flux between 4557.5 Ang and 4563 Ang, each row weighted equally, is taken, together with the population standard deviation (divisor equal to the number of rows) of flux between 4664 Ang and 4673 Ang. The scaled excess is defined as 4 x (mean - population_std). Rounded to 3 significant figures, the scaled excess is 2.99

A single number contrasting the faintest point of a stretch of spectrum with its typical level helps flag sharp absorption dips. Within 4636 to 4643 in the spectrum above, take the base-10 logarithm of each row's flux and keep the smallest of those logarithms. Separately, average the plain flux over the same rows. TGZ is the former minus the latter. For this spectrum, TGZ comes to -0.889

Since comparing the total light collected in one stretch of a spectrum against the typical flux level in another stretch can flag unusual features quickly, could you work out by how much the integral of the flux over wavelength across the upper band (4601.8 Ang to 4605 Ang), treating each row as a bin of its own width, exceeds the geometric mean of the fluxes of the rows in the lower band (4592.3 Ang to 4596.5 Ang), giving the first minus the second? 1.7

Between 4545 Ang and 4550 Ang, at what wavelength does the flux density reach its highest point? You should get 4545.46 Ang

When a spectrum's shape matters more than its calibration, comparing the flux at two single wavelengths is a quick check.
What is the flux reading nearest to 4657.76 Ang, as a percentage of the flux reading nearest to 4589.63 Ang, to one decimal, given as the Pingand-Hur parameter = 105.7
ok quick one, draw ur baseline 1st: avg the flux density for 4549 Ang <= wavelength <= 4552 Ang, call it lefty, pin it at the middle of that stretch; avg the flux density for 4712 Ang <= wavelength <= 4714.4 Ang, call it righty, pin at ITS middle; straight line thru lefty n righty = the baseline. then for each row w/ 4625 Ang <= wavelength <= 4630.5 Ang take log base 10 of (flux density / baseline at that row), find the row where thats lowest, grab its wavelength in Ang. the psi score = 4626.77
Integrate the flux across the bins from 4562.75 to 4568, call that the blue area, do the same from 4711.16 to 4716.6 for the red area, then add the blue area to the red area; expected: 8.3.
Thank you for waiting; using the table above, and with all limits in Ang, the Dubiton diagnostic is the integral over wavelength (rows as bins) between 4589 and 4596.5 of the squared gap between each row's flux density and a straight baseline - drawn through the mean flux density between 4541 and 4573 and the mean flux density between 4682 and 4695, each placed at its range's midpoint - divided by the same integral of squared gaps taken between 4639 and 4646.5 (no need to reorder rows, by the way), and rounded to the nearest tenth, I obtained 0.1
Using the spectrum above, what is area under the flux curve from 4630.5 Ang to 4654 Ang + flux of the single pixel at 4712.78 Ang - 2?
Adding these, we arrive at 16.5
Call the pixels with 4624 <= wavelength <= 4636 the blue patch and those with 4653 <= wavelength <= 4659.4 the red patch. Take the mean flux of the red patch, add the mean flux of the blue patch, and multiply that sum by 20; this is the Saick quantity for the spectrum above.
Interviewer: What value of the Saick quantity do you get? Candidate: 31.7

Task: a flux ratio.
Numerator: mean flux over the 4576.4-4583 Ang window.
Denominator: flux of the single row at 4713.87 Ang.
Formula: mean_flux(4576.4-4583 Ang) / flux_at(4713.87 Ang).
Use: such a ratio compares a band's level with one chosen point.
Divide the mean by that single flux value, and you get 0.970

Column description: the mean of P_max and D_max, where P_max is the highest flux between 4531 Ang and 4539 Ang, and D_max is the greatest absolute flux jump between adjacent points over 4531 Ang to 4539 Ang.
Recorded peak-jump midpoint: 0.365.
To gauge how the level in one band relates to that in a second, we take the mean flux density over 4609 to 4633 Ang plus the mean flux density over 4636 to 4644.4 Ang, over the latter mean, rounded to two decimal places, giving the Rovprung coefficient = 2.07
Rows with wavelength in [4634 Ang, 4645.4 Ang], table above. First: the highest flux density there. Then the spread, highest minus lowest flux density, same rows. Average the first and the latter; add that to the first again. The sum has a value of 1.21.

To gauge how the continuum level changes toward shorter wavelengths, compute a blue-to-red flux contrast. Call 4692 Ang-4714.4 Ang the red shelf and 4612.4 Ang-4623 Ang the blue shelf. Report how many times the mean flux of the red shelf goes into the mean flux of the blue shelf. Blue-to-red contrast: 1.08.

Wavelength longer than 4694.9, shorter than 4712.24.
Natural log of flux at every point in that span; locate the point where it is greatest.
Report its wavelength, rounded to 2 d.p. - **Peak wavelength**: 4695.45 Ang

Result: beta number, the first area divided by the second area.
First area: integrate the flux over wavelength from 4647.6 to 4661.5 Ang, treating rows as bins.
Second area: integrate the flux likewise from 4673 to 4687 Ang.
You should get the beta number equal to 1.00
